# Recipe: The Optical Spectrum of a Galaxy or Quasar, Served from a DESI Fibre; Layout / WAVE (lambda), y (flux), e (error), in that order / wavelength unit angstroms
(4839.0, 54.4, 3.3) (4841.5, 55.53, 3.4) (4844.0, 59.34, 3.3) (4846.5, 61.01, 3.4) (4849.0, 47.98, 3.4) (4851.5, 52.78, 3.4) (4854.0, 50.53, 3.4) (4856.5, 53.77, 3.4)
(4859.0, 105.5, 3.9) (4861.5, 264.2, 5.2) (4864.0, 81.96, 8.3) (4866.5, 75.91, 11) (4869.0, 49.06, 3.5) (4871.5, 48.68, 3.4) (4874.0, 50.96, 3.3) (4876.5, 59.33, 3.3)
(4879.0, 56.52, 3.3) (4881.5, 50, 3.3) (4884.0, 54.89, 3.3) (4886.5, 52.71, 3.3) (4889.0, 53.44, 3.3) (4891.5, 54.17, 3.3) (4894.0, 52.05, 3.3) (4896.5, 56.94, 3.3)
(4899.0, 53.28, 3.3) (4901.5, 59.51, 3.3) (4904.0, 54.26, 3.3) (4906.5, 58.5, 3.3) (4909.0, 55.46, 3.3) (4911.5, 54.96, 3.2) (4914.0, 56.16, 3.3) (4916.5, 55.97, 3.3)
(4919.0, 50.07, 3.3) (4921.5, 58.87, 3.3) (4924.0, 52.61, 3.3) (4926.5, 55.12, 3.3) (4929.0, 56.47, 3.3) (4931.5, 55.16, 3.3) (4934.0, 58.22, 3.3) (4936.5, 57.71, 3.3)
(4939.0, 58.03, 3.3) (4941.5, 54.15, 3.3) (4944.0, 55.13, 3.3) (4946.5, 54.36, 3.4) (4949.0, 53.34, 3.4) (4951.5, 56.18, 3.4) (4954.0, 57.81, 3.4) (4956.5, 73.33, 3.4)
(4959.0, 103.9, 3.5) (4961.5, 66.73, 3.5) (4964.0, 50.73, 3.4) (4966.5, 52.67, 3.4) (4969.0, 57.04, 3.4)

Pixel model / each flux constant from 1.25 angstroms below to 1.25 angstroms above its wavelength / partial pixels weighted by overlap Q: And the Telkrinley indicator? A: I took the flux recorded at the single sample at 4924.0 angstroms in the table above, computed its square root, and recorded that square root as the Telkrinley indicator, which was 7.25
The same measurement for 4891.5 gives 7.36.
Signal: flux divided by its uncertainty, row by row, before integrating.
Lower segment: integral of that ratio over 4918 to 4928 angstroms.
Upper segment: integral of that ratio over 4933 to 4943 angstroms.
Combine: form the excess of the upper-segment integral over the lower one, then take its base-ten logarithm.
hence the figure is 0.9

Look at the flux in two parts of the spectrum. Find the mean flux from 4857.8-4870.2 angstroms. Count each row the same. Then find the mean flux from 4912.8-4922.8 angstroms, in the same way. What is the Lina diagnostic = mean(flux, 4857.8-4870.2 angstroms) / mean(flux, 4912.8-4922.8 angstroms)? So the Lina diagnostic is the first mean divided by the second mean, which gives 2.09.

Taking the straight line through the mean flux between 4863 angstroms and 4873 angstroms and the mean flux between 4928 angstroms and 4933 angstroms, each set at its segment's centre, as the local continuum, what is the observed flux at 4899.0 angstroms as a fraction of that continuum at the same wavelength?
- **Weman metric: 0.89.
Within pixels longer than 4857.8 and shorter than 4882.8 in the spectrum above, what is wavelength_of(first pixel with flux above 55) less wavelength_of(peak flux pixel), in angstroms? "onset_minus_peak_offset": -2.5 angstroms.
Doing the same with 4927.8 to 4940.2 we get -5.0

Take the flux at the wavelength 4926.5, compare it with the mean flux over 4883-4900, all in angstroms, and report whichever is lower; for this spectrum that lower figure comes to 53.9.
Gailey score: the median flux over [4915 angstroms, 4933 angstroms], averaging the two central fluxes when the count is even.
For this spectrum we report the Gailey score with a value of 55.2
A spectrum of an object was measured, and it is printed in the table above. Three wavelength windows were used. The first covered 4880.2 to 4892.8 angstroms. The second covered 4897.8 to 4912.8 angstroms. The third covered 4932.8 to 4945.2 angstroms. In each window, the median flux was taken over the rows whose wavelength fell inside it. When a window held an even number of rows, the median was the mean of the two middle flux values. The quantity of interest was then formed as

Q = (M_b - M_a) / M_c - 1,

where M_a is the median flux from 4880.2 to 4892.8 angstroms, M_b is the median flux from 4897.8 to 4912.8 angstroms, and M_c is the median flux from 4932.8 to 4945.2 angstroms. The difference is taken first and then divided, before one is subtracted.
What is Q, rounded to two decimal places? -0.97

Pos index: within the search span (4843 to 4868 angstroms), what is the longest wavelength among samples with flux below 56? 4856.5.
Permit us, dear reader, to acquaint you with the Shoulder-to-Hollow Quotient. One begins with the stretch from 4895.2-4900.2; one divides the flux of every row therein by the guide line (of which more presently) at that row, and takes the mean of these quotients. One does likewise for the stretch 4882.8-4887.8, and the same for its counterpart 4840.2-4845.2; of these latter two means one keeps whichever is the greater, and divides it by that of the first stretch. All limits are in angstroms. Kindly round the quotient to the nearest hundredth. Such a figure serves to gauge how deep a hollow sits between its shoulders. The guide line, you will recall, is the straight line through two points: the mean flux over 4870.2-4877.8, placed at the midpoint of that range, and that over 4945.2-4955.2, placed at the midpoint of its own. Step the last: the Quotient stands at 1.08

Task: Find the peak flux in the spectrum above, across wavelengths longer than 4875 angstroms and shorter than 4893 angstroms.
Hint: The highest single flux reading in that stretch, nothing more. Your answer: 59.33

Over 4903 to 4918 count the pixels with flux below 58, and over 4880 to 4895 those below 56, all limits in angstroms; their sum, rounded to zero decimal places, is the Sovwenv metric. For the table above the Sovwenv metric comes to 11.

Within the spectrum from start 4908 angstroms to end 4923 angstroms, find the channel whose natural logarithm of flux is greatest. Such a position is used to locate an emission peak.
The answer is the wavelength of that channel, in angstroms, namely 4921.5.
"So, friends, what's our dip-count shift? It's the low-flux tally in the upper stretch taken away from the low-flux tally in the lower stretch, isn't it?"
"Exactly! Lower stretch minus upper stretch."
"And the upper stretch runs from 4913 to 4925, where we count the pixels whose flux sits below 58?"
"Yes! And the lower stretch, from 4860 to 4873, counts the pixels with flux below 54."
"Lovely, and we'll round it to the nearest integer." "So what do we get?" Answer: -2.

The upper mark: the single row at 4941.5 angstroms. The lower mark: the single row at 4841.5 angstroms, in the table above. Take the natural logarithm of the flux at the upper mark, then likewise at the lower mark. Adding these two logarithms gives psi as 8.01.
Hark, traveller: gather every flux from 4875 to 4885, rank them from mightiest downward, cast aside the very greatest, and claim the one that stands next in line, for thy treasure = 56.52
